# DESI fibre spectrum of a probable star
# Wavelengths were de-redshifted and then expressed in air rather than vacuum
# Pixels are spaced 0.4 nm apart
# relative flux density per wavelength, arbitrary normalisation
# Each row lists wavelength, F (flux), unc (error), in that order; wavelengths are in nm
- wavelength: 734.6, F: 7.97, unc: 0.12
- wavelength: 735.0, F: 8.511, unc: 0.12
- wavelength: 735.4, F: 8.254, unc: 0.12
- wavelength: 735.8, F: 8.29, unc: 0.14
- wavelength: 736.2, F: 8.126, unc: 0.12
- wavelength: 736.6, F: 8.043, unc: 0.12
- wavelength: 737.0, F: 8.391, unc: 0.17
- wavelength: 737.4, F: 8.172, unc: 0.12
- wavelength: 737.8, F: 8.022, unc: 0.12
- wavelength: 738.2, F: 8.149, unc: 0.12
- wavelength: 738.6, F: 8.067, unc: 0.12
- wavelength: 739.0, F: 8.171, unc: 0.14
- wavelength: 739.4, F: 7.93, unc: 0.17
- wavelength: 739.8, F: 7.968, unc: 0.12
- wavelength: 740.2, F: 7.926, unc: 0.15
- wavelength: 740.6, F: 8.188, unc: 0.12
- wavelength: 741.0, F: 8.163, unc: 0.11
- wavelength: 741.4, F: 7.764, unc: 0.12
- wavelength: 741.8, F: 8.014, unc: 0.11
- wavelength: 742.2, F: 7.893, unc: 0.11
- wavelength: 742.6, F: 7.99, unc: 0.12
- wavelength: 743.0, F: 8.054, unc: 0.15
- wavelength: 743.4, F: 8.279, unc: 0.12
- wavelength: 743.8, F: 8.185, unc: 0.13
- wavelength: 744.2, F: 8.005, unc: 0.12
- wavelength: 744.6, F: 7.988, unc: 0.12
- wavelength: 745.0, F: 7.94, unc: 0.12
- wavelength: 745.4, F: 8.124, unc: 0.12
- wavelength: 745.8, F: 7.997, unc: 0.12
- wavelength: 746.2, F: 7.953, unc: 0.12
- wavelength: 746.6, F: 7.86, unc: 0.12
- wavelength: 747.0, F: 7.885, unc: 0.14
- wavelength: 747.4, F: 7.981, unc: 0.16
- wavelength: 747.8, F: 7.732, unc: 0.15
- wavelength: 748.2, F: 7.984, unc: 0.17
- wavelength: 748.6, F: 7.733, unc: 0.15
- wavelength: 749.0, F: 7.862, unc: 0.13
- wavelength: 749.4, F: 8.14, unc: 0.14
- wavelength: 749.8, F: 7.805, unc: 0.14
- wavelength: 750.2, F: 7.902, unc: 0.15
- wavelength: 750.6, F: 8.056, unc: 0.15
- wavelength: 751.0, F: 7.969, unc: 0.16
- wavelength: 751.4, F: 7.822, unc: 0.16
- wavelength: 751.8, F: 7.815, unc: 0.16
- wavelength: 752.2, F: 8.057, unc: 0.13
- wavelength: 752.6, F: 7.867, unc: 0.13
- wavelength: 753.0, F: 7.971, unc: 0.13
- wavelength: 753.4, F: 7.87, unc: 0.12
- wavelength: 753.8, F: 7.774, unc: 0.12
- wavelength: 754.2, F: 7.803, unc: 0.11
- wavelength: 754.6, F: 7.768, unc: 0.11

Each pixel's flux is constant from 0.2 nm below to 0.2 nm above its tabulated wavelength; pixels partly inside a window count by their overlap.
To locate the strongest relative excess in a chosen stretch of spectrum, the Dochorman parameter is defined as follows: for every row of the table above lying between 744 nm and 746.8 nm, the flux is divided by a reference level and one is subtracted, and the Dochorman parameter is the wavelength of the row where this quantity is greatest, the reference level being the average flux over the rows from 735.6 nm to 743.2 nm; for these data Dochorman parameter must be 745.4 nm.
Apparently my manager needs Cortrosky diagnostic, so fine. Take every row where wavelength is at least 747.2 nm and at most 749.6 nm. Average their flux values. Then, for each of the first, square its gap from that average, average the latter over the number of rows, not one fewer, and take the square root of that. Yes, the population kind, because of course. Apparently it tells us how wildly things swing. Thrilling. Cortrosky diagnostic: 0.1464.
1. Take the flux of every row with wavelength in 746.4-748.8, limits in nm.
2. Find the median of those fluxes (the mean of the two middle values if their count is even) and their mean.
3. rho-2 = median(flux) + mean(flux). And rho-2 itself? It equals 15.7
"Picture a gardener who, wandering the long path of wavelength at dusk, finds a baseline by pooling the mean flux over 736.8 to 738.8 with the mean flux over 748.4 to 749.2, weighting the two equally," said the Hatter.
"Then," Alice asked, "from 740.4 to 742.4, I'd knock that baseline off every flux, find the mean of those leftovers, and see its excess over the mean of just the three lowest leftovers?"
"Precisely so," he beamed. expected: 0.114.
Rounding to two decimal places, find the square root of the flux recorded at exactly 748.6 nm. 2.78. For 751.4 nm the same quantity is 2.80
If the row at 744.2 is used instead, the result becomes 2.83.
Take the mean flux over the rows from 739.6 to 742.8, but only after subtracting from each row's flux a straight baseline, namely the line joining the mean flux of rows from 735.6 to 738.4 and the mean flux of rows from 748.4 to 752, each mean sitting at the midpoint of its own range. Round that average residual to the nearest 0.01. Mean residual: -0.10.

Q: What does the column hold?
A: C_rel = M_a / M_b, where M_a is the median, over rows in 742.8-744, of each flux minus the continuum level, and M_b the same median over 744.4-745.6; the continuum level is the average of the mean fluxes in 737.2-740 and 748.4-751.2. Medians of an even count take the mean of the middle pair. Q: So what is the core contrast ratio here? -23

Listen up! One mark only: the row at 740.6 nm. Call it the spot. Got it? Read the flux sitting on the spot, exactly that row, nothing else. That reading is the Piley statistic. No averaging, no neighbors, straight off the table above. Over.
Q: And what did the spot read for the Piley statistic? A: 8.188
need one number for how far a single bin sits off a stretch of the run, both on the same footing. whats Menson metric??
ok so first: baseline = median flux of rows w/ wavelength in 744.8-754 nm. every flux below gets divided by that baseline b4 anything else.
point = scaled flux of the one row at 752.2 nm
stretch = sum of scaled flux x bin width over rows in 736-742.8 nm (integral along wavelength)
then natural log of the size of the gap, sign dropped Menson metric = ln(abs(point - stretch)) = 1.78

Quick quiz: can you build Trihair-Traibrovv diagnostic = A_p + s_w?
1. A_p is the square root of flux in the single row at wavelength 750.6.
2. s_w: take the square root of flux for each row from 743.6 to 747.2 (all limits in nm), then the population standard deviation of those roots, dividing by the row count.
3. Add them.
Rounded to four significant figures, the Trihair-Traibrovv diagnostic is 2.856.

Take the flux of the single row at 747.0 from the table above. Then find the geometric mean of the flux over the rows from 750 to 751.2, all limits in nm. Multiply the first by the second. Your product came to 62.9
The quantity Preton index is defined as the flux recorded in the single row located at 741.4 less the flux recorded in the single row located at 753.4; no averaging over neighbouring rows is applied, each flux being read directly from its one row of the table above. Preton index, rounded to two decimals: -0.11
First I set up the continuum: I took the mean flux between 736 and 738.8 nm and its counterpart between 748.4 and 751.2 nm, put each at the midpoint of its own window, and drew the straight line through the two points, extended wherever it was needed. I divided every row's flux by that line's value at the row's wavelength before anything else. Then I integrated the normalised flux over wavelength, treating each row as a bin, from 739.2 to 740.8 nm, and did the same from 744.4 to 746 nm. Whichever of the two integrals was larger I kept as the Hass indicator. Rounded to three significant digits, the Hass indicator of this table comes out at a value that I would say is 1.60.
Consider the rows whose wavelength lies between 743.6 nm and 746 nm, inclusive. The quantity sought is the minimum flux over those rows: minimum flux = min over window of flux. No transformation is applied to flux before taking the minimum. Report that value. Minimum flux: 7.94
